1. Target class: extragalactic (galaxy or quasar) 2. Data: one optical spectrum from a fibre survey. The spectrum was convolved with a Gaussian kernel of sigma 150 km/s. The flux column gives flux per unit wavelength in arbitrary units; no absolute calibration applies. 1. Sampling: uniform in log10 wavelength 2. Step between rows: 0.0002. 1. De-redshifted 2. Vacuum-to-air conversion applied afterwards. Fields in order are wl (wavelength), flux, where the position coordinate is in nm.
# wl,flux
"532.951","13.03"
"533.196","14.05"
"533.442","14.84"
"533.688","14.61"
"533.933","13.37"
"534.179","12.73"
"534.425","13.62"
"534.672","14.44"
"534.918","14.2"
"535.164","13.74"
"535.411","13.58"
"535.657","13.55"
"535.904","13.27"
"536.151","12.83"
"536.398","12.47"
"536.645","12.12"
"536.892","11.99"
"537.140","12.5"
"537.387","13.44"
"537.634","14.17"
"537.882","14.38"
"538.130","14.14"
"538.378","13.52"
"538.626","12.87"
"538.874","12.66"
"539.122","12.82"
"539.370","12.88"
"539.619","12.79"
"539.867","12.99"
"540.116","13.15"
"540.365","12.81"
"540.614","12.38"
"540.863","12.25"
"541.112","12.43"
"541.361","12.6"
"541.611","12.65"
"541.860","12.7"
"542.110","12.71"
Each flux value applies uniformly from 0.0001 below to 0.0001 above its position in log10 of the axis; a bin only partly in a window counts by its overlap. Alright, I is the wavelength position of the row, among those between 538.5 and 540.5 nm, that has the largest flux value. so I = 540.116 nm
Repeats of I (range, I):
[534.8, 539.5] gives 537.882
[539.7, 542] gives 540.116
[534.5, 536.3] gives 534.672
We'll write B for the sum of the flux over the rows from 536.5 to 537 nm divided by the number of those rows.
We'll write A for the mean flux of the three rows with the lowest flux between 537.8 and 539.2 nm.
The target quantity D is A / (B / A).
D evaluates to 13.6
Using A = 12.8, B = 12.1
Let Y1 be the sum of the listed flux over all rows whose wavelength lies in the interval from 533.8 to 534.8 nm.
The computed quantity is 54.2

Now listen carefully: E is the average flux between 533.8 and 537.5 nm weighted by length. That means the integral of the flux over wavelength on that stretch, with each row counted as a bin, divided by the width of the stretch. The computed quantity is 13.19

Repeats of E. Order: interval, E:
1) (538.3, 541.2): 12.79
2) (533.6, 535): 13.80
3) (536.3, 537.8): 12.83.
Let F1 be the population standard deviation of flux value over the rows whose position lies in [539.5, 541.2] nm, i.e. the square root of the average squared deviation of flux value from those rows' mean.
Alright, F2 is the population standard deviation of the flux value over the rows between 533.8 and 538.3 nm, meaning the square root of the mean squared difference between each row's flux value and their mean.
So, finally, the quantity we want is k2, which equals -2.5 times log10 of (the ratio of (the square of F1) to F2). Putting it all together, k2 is 2.21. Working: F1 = 0.31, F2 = 0.75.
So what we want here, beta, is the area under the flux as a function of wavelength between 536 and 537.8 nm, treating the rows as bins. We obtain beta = 23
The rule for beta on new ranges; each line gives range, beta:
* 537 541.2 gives 55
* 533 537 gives 54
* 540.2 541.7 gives 19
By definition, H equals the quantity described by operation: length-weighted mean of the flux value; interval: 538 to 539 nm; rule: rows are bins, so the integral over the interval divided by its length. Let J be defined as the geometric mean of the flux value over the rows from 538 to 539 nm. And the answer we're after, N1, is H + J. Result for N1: 26.6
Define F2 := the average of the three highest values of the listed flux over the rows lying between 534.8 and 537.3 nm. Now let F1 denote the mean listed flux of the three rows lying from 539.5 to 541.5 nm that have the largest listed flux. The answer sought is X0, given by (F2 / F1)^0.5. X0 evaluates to 1.03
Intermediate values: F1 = 13.0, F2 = 13.8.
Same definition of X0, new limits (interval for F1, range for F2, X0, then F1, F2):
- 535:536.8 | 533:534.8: 1.04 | 13.6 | 14.6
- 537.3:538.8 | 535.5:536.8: 0.96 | 14.2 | 13.2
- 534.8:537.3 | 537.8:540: 1.01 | 13.8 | 14.0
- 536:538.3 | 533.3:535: 1.01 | 14.2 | 14.6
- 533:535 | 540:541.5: 0.94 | 14.6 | 12.9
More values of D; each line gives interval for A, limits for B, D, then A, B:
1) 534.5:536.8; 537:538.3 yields 11.3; 12.5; 13.7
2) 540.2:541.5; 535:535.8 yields 11.2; 12.4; 13.6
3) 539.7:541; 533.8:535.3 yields 11.4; 12.5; 13.7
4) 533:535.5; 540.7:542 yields 14.0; 13.2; 12.5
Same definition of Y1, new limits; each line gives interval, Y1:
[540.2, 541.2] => 49.9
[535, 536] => 54.1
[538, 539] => 53.2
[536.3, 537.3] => 49.1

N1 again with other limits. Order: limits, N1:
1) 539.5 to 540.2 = 25.9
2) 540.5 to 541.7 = 24.9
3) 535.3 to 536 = 26.9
